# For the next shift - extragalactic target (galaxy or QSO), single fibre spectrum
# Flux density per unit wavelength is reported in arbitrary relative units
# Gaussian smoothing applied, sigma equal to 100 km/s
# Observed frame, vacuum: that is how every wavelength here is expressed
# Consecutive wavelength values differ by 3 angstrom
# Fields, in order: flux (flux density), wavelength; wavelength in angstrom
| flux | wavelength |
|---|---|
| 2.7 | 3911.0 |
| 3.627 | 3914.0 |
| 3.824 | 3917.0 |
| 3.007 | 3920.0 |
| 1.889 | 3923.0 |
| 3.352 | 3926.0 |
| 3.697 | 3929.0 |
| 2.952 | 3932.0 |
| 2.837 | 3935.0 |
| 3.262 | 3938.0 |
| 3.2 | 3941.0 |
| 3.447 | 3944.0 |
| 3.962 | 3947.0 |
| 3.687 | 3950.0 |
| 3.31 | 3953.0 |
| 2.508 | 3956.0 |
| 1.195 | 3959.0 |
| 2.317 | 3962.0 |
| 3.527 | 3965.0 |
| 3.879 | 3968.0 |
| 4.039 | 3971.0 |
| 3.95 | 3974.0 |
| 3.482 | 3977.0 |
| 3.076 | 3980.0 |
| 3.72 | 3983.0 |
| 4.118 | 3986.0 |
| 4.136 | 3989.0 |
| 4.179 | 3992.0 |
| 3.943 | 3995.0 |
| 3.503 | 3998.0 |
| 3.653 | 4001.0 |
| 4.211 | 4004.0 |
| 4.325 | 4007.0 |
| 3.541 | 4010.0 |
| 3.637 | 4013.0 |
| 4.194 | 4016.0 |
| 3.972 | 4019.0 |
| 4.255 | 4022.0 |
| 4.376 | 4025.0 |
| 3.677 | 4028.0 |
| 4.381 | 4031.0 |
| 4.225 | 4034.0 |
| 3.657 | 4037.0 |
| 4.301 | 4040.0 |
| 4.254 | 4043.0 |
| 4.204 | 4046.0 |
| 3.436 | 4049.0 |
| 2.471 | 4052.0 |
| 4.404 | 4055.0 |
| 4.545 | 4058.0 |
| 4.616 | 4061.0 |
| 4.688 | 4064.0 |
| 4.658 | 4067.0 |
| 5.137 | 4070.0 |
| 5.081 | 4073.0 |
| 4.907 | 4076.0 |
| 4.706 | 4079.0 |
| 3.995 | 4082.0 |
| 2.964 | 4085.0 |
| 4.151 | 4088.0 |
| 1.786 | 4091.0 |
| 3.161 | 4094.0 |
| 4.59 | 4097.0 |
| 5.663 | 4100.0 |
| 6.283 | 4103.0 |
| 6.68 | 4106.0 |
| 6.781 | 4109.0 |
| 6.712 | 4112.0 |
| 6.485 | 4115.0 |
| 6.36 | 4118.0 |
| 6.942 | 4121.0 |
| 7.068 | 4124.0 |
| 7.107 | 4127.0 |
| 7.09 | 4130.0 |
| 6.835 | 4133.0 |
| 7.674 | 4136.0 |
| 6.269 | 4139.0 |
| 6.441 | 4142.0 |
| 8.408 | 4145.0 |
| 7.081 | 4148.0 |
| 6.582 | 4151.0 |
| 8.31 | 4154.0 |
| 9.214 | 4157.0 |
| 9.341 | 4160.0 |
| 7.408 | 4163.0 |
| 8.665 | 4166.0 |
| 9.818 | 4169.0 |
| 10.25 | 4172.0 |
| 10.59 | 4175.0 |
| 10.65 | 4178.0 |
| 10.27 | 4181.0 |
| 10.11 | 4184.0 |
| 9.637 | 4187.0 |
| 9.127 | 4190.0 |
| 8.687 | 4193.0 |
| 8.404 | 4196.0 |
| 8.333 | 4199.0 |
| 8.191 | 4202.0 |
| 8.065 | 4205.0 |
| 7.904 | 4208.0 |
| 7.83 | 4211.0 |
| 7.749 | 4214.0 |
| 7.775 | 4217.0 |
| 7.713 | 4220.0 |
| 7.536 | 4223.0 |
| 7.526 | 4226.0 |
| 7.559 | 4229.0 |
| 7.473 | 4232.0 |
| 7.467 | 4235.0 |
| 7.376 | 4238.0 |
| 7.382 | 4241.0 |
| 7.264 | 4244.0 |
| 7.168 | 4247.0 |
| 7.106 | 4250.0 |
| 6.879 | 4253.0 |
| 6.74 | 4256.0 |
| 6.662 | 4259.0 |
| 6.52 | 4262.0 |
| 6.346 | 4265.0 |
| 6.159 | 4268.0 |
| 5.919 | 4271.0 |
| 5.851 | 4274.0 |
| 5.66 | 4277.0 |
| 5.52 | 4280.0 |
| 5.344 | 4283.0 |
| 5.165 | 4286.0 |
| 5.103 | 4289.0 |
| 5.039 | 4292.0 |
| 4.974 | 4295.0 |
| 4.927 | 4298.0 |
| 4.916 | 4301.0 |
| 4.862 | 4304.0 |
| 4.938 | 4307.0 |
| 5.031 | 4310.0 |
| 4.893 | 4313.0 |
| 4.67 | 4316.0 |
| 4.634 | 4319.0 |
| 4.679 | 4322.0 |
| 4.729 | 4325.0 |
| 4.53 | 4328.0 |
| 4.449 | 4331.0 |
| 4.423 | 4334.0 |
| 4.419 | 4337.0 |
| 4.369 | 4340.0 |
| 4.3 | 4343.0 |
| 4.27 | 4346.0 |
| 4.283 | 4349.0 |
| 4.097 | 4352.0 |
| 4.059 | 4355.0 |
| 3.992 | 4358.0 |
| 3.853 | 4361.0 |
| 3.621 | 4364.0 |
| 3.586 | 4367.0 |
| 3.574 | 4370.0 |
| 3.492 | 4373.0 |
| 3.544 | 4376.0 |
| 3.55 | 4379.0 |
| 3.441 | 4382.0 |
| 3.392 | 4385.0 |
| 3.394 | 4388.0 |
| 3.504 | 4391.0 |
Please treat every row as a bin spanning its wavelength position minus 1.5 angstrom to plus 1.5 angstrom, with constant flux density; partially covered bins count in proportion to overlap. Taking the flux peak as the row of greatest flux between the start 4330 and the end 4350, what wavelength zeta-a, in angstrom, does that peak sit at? 4331.0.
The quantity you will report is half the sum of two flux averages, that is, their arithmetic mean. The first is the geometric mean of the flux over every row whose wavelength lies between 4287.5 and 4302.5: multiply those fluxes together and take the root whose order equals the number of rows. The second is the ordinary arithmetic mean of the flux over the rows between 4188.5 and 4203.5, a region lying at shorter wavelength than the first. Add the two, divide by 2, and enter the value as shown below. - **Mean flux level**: 6.8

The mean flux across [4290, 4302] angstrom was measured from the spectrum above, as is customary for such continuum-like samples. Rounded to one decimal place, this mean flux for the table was 5.0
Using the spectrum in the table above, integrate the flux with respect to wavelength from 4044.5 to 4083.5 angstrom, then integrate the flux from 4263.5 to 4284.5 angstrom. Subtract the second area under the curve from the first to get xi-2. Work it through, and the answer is 48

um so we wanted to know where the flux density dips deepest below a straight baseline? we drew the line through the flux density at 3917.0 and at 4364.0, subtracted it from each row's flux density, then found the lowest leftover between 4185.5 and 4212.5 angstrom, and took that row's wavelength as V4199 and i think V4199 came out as 4211.0 angstrom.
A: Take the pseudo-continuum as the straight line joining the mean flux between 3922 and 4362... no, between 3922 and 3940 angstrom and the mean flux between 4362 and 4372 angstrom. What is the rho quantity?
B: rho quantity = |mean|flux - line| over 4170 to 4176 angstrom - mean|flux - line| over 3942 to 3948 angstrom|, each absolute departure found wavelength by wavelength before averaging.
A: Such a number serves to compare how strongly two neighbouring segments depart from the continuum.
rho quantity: 6.4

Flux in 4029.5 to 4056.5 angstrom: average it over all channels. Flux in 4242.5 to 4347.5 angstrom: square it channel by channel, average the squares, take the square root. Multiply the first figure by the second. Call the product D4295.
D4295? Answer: 21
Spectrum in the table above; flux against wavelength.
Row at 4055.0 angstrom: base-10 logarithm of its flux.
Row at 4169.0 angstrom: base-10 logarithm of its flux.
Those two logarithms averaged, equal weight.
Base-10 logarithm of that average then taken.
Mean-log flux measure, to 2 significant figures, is -0.087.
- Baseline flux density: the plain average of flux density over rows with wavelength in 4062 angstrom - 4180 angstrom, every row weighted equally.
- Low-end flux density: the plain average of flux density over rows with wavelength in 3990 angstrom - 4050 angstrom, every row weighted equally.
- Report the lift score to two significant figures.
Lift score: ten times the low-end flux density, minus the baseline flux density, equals 33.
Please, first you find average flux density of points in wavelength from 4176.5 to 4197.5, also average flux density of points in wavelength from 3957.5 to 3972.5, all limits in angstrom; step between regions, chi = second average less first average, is -7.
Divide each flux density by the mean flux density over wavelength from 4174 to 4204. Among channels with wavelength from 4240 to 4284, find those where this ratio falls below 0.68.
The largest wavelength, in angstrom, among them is 4283.0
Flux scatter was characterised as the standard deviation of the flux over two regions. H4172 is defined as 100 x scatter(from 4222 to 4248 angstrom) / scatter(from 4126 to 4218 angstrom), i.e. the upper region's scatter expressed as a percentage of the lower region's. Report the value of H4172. 10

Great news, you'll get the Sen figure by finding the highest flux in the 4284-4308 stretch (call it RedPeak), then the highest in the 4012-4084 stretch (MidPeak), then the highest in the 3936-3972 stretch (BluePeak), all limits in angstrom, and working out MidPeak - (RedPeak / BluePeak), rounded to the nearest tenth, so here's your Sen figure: 3.9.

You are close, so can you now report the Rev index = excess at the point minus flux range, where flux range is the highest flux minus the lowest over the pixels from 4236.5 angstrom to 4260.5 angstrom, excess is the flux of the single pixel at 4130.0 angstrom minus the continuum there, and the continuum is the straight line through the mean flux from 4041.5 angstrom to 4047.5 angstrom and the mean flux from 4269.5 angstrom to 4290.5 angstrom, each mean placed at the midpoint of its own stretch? 2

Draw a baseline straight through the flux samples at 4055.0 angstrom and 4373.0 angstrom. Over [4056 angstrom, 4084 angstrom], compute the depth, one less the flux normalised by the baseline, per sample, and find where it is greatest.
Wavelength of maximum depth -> 4082.0 angstrom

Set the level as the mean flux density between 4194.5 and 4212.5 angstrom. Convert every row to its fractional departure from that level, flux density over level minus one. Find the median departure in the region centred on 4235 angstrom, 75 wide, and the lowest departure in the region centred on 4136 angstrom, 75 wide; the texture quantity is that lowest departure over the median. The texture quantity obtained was 3.8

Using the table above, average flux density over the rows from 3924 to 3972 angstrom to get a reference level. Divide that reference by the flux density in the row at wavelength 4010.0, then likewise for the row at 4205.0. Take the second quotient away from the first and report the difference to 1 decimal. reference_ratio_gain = 0.5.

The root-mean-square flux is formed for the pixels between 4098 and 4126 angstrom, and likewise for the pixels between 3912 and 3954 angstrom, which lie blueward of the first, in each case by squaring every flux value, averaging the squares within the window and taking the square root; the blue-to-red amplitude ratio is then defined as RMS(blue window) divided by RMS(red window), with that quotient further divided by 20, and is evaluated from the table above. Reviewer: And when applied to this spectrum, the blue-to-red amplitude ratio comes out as 0.025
